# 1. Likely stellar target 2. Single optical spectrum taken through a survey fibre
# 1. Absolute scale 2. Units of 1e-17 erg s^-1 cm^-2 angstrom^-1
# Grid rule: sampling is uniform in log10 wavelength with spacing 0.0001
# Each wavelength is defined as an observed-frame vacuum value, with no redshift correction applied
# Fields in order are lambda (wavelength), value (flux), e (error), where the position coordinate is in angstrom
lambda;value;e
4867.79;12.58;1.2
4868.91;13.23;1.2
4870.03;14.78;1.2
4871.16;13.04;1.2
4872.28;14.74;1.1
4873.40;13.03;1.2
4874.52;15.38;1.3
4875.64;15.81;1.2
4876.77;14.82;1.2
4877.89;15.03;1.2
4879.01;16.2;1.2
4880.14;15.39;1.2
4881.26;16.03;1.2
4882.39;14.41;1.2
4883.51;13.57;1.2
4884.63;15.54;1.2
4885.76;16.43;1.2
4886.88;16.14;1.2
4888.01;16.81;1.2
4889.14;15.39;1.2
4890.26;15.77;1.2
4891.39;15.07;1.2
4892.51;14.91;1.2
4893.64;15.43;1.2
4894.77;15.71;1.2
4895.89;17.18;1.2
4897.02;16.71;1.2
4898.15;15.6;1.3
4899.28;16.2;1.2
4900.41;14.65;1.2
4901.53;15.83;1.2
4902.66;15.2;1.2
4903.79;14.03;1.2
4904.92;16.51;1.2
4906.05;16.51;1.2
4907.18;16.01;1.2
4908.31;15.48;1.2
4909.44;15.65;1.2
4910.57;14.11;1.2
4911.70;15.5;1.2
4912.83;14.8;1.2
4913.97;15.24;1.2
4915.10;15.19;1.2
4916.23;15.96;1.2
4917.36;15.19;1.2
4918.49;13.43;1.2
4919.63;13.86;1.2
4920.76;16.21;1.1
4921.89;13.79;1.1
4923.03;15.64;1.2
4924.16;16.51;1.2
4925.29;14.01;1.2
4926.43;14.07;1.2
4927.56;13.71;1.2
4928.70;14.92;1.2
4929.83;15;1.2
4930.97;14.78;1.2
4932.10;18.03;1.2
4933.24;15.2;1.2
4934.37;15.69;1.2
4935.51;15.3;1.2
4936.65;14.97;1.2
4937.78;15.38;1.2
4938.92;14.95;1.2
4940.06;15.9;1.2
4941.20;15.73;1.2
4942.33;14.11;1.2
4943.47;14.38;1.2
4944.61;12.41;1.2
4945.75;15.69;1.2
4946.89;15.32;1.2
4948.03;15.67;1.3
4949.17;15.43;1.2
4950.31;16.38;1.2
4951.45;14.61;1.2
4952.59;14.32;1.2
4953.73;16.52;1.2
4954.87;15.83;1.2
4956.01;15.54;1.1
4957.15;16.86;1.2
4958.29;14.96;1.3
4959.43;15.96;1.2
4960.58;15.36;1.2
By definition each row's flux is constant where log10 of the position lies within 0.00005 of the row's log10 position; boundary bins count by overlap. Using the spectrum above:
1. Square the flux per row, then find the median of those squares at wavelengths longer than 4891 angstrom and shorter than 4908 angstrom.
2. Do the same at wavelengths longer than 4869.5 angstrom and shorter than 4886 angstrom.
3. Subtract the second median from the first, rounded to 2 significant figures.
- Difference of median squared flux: 21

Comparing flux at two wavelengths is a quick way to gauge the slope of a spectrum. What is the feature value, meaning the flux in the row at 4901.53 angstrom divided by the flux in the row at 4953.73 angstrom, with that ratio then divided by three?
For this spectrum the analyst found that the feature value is 0.319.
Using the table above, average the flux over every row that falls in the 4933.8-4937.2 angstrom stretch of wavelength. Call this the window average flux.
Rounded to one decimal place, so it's 15.3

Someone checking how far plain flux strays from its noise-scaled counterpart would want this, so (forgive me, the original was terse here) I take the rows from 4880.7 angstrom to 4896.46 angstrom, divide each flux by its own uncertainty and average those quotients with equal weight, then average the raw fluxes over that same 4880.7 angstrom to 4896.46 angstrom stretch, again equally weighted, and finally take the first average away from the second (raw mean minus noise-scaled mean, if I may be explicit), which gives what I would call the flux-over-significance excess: 2.60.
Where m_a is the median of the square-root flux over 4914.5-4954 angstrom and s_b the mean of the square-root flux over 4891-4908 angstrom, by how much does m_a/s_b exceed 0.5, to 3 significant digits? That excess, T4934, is 0.484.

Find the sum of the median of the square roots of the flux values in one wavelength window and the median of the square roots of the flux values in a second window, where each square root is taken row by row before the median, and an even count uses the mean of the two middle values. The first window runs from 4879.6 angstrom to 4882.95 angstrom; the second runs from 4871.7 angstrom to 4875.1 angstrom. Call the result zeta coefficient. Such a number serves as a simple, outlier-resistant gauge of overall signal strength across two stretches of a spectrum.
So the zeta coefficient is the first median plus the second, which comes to 7.76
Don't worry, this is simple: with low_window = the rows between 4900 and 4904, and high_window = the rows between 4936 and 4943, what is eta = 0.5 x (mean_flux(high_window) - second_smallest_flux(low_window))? 0.3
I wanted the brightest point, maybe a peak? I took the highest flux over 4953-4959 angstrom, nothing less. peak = 16.86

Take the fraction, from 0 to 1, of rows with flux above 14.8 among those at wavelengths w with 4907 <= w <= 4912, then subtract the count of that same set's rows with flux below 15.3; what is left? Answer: -0.2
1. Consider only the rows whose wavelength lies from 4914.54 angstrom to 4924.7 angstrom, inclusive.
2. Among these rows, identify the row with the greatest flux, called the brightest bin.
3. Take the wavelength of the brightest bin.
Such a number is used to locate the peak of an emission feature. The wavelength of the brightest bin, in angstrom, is 4924.16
